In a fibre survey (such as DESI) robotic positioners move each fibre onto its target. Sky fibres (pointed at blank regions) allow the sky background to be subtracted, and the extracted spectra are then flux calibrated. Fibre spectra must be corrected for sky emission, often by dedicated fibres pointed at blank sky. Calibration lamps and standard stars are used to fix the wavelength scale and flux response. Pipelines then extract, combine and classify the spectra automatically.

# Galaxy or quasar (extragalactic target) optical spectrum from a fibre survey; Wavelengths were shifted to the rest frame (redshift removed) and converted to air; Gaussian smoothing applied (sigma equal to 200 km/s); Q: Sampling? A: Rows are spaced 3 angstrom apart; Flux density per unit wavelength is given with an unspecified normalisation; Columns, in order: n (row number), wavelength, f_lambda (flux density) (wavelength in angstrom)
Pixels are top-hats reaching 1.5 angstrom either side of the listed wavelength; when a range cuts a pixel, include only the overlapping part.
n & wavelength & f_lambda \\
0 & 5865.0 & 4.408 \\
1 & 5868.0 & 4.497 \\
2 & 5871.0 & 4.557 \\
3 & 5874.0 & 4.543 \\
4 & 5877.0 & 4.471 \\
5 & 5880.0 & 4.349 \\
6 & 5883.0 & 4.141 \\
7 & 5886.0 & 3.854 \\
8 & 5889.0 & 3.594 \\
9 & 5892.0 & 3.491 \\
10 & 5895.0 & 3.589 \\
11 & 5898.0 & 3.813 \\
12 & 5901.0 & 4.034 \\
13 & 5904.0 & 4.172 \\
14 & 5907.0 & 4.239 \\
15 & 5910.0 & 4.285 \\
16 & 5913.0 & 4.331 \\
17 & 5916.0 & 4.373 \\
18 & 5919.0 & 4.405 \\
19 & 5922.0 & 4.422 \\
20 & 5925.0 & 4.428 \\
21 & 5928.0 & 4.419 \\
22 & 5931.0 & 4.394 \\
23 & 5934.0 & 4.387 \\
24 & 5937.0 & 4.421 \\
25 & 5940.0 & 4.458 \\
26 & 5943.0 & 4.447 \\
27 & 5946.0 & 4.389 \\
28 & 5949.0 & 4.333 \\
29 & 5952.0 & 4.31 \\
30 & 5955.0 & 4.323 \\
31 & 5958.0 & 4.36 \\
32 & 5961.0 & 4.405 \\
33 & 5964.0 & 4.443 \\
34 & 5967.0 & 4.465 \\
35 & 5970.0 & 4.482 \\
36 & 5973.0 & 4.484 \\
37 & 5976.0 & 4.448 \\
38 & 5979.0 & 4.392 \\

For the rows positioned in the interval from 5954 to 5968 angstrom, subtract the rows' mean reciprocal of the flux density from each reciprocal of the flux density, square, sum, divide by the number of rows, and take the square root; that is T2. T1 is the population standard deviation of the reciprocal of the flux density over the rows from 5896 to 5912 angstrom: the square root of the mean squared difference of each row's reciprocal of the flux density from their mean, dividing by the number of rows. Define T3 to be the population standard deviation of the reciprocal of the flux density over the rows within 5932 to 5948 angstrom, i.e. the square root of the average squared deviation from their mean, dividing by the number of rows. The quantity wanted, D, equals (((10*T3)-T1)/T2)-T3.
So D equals 2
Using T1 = 0.010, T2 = 0.0027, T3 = 0.001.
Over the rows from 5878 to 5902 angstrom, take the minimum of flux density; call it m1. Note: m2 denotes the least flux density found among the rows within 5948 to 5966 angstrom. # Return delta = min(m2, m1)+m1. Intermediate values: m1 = 3.491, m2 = 4.31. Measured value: 7.0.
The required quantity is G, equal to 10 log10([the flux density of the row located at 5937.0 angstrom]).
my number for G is 6.46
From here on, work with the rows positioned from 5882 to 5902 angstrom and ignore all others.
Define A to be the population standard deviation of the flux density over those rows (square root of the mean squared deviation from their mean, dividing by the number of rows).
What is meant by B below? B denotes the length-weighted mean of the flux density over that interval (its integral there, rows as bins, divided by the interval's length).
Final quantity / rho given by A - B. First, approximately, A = 0.23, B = 3.77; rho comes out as -3.55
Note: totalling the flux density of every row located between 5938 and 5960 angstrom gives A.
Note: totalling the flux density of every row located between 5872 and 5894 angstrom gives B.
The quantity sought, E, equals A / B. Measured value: 1.08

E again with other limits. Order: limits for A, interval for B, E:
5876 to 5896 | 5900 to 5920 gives 0.92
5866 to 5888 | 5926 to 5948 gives 0.98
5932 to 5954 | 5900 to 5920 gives 1.03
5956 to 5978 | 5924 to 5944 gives 1.00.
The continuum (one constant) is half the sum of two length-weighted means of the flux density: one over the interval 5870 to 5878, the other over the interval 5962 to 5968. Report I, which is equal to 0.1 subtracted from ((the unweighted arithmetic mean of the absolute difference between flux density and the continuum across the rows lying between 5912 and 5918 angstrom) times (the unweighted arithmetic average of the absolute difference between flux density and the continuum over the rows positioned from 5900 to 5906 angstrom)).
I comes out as -0.048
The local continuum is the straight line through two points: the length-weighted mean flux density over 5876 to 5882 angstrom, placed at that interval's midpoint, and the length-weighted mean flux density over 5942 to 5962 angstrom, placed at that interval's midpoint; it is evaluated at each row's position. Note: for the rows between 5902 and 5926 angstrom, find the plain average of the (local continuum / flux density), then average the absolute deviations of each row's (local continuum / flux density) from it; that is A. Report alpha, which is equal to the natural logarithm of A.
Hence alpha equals -4.0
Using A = 0.018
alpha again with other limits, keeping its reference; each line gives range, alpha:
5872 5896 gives -2.3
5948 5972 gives -4.3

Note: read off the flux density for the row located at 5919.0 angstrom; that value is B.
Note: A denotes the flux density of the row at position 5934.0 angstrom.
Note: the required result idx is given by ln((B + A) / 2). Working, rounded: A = 4.387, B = 4.405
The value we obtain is 1.48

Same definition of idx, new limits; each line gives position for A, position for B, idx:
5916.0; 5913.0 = 1.47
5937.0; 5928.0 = 1.49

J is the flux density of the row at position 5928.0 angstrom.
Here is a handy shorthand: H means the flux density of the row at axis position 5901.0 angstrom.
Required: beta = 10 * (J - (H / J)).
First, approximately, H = 4.034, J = 4.419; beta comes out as 35.1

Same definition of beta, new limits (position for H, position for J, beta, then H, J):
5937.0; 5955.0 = 33.0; 4.421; 4.323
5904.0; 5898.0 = 27.2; 4.172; 3.813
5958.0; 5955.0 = 33.1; 4.36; 4.323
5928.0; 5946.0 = 33.8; 4.419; 4.389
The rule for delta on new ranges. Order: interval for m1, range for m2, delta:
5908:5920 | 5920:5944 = 8.6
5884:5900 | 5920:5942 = 7.0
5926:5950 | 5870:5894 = 7.8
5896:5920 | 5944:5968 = 7.6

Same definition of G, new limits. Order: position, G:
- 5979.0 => 6.43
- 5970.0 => 6.51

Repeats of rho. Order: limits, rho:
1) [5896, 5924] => -4.03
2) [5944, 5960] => -4.32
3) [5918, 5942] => -4.40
